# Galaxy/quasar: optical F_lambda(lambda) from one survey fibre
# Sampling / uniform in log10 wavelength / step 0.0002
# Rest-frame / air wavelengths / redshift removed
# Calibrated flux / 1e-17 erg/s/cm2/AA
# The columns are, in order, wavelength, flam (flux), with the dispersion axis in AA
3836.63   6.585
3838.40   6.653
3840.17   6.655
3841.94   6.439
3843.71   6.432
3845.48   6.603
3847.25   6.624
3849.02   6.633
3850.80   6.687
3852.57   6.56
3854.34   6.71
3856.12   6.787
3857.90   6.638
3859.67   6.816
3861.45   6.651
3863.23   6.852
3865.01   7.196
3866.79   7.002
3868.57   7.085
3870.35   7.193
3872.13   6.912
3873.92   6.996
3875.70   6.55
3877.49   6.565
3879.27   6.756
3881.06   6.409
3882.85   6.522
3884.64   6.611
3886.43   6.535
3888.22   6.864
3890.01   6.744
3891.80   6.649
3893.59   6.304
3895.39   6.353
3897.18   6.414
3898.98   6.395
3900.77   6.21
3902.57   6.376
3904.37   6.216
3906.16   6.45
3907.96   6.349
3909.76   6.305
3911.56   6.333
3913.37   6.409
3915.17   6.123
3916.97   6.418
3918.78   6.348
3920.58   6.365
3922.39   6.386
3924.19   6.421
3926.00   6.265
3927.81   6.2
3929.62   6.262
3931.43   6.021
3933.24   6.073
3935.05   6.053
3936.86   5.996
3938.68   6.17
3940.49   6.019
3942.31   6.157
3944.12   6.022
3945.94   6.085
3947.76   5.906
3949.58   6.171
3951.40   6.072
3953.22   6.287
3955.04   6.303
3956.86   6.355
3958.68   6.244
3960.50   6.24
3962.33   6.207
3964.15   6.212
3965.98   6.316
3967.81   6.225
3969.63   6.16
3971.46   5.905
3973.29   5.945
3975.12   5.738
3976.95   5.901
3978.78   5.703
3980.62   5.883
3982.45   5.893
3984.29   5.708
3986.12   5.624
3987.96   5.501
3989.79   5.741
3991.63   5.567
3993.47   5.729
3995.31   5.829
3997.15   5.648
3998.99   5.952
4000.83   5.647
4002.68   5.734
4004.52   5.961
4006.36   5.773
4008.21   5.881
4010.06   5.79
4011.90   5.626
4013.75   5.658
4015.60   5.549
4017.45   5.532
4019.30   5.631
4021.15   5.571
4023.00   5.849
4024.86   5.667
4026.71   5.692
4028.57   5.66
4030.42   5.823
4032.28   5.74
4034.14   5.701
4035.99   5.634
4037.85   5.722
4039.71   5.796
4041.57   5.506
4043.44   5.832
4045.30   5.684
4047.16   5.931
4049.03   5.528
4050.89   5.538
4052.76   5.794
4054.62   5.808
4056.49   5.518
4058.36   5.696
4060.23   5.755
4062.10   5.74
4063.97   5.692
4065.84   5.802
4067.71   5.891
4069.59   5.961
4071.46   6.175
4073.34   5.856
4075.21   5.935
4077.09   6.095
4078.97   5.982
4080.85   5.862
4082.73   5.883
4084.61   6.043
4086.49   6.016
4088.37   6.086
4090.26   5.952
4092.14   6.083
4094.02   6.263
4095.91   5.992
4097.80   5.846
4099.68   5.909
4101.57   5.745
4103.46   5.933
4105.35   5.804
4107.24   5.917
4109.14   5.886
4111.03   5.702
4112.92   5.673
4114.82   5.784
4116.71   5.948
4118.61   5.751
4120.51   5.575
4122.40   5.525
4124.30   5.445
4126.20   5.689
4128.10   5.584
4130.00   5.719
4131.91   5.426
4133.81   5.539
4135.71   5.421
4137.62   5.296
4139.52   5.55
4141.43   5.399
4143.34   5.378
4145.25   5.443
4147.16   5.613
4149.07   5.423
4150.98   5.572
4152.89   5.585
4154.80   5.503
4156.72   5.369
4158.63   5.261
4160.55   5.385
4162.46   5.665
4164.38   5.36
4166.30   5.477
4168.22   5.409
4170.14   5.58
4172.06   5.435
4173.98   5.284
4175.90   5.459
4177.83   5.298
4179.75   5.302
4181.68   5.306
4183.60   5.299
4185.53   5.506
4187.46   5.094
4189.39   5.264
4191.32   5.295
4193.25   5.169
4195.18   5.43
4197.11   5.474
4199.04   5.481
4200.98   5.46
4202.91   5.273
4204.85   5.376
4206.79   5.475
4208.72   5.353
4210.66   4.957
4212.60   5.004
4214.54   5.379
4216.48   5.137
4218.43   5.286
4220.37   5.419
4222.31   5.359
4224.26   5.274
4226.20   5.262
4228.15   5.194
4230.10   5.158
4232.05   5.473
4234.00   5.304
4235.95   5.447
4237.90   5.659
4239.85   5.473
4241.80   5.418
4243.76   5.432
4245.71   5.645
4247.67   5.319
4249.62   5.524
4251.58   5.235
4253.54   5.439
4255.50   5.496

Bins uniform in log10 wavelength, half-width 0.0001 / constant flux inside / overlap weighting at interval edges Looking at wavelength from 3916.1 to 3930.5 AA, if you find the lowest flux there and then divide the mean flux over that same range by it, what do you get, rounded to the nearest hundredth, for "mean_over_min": 1.02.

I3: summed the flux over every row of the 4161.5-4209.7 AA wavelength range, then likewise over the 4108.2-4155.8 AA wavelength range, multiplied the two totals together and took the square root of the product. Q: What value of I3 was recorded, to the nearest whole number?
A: 137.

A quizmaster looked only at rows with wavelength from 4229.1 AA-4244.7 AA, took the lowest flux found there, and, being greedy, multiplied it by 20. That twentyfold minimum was 103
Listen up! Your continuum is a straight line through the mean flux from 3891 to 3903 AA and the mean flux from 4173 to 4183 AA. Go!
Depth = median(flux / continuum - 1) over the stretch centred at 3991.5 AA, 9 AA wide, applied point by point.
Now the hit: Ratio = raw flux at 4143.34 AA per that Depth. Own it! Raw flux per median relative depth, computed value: -110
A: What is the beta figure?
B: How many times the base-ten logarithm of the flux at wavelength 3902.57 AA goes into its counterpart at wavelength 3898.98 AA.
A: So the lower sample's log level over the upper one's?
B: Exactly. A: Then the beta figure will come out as 1.00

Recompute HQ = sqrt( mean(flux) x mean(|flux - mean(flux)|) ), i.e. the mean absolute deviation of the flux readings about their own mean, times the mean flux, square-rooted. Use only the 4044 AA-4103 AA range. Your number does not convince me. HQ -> 0.919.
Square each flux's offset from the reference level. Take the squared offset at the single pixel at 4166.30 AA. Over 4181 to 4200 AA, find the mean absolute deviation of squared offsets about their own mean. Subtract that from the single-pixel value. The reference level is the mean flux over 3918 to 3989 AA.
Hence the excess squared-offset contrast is 0.20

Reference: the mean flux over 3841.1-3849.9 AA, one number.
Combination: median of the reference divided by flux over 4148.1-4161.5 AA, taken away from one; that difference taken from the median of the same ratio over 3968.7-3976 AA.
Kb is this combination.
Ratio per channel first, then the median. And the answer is 1.31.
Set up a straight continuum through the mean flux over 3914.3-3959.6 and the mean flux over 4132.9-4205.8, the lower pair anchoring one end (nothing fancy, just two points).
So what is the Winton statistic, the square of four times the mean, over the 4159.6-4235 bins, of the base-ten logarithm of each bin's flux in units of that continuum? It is 0.0001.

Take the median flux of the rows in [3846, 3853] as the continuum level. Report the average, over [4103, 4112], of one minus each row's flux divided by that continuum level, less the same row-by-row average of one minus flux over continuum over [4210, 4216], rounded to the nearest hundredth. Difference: -0.11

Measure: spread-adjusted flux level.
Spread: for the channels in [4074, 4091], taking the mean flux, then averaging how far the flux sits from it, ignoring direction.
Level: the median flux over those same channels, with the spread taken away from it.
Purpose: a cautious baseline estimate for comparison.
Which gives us 5.91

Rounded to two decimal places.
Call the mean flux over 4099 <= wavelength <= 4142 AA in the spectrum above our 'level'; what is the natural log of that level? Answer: 1.73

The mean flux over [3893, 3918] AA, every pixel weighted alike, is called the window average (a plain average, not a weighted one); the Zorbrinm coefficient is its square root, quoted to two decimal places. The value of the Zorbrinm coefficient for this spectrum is 2.52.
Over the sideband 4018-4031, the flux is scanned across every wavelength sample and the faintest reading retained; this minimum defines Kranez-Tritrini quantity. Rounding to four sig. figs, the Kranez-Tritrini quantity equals 5.571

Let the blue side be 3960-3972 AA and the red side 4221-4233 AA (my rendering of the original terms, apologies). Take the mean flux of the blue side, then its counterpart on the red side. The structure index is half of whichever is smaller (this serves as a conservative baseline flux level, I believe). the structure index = 2.64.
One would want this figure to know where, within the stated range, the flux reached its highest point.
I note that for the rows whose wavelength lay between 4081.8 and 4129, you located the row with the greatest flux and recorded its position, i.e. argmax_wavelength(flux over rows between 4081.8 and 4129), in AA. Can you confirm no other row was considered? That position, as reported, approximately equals 4094.02 AA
